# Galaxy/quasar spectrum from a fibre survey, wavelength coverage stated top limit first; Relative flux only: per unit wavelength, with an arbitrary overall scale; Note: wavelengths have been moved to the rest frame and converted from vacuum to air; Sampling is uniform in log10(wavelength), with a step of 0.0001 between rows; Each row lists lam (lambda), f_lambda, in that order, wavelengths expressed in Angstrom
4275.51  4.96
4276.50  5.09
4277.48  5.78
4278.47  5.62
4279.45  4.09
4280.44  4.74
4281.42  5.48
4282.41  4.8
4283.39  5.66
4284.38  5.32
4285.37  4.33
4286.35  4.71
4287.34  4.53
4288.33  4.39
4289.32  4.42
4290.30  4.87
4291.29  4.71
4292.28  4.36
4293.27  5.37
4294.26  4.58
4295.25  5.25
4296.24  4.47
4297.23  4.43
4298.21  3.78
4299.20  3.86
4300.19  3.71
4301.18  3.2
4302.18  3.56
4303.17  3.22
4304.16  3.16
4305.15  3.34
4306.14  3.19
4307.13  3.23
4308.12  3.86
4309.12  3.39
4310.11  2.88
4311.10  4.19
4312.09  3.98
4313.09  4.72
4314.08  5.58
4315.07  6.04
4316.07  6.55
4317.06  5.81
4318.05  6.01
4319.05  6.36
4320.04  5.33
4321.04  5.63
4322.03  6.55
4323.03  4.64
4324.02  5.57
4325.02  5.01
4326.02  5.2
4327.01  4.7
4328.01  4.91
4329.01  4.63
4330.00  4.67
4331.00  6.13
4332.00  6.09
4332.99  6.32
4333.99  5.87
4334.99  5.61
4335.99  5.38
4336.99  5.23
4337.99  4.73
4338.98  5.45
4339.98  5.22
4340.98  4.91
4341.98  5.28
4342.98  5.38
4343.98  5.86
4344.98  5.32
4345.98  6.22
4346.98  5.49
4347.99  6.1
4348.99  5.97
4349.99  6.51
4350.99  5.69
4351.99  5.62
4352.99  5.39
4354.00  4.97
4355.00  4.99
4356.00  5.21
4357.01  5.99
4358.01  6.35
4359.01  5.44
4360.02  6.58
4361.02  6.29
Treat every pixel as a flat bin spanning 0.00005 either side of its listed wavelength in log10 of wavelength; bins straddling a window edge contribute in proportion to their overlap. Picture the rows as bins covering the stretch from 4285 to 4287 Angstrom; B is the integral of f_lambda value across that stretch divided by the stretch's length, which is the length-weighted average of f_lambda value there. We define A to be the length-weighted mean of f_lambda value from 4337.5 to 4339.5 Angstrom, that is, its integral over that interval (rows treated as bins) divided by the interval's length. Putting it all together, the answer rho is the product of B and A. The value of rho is 23.2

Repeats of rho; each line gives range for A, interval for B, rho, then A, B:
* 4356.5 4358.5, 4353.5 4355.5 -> 30.7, 6.16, 5.0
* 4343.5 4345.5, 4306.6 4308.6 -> 19.8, 5.60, 3.5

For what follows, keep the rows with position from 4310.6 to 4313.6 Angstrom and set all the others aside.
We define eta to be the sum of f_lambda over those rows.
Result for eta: 13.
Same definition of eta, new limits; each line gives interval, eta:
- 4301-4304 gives 10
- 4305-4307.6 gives 10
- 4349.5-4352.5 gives 18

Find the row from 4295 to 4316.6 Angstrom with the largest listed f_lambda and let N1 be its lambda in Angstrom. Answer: 4316.07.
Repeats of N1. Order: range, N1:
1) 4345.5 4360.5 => 4360.02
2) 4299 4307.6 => 4299.20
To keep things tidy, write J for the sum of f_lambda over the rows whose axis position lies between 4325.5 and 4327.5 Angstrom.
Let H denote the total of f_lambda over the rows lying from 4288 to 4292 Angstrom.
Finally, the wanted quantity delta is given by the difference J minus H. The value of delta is -8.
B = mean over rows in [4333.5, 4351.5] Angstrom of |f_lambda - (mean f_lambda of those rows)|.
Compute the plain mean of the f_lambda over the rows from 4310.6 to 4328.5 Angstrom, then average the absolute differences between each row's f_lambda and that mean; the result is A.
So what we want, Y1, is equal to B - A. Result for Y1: -0.3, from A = 0.63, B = 0.37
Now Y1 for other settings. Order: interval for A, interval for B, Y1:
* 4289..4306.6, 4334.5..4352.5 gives -0.3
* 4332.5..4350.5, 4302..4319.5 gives 0.7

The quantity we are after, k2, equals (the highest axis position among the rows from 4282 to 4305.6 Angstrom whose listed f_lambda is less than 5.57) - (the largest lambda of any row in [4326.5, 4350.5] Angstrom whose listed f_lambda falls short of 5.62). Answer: -41.8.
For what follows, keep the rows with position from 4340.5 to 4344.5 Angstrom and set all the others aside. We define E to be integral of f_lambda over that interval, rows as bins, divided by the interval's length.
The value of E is 5.4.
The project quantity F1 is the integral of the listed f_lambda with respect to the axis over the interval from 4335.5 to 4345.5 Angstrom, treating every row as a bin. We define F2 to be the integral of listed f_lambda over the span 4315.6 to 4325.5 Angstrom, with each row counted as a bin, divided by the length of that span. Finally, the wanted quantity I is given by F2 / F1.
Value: 0.109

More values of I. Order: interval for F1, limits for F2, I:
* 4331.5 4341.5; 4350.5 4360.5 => 0.102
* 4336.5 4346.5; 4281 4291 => 0.090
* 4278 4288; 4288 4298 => 0.095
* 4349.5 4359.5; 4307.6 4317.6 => 0.084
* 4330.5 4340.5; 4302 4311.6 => 0.061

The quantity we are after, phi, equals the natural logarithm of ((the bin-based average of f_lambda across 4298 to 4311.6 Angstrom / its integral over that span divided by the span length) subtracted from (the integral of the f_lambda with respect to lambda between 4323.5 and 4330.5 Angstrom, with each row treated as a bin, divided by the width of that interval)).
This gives 0.4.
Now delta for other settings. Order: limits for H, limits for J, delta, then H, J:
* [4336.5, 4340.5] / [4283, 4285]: -10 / 20.6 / 11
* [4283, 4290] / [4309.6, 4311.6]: -26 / 33.4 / 7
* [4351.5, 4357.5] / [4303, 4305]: -26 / 32.2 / 6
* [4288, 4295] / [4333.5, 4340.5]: 5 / 32.7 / 37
